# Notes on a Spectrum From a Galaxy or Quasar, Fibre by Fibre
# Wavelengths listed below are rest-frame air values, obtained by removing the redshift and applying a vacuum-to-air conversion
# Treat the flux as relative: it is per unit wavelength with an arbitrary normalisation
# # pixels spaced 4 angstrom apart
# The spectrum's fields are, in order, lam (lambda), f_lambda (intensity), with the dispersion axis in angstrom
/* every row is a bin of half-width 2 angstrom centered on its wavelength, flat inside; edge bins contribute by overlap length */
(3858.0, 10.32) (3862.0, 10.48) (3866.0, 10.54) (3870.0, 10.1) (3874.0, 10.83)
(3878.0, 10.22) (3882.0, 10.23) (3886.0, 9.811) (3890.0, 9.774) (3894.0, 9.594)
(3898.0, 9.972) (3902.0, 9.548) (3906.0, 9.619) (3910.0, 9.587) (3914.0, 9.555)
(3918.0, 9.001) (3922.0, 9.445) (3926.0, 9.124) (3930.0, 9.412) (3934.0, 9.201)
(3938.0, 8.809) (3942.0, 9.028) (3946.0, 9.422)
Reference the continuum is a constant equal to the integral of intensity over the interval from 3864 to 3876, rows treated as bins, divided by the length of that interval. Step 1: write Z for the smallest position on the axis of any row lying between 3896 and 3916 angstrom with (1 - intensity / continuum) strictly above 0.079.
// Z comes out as 3902.0 angstrom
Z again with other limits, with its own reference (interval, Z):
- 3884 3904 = 3894.0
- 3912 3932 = 3914.0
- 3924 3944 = 3926.0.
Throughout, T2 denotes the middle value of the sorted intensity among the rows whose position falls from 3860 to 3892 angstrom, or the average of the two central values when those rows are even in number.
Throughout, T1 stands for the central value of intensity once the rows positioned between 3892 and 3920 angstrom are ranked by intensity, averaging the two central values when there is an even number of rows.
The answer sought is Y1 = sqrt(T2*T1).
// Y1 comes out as 9.9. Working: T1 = 9.6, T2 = 10.2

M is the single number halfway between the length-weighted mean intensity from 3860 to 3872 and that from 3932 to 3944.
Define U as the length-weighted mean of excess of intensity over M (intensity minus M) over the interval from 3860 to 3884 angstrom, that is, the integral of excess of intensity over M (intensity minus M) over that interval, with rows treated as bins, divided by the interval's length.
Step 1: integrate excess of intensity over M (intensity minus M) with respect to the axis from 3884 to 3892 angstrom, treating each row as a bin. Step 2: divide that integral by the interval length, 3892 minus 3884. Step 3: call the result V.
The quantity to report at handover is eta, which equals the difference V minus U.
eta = -0.6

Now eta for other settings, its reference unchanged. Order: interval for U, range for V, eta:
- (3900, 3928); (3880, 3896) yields 0.4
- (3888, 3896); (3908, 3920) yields -0.3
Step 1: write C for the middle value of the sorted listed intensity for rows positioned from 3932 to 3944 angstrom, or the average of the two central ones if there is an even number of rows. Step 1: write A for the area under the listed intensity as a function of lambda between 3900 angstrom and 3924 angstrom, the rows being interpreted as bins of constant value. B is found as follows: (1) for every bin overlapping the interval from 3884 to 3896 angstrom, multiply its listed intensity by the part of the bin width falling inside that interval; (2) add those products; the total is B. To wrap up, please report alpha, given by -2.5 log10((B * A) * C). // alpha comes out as -13.4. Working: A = 227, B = 117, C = 9.0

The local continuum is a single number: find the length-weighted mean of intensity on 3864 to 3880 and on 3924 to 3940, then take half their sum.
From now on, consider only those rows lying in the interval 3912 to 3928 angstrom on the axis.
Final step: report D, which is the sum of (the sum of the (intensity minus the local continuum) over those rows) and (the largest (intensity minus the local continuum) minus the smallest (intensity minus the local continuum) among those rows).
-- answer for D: -1.4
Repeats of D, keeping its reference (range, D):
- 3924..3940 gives -2.0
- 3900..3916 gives -0.7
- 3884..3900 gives 0.4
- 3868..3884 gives 3.0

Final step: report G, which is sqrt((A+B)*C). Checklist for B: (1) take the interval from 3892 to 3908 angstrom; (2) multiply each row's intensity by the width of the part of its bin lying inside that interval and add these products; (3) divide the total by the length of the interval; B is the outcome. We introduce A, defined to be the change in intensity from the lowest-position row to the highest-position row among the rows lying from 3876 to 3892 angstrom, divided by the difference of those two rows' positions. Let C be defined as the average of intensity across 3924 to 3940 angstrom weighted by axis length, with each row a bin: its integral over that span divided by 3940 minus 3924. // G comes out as 9.4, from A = -0.037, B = 9.68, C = 9.1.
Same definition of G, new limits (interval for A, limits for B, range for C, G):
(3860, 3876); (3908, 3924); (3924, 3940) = 9.3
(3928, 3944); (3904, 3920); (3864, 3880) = 9.9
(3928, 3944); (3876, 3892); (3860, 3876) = 10.2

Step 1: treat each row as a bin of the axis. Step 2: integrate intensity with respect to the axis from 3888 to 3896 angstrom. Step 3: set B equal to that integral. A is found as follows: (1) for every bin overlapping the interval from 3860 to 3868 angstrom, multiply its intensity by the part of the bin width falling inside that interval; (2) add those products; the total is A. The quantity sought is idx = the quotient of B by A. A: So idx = 0.92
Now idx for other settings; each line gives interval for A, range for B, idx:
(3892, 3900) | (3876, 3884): 1.05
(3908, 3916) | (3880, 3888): 1.05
